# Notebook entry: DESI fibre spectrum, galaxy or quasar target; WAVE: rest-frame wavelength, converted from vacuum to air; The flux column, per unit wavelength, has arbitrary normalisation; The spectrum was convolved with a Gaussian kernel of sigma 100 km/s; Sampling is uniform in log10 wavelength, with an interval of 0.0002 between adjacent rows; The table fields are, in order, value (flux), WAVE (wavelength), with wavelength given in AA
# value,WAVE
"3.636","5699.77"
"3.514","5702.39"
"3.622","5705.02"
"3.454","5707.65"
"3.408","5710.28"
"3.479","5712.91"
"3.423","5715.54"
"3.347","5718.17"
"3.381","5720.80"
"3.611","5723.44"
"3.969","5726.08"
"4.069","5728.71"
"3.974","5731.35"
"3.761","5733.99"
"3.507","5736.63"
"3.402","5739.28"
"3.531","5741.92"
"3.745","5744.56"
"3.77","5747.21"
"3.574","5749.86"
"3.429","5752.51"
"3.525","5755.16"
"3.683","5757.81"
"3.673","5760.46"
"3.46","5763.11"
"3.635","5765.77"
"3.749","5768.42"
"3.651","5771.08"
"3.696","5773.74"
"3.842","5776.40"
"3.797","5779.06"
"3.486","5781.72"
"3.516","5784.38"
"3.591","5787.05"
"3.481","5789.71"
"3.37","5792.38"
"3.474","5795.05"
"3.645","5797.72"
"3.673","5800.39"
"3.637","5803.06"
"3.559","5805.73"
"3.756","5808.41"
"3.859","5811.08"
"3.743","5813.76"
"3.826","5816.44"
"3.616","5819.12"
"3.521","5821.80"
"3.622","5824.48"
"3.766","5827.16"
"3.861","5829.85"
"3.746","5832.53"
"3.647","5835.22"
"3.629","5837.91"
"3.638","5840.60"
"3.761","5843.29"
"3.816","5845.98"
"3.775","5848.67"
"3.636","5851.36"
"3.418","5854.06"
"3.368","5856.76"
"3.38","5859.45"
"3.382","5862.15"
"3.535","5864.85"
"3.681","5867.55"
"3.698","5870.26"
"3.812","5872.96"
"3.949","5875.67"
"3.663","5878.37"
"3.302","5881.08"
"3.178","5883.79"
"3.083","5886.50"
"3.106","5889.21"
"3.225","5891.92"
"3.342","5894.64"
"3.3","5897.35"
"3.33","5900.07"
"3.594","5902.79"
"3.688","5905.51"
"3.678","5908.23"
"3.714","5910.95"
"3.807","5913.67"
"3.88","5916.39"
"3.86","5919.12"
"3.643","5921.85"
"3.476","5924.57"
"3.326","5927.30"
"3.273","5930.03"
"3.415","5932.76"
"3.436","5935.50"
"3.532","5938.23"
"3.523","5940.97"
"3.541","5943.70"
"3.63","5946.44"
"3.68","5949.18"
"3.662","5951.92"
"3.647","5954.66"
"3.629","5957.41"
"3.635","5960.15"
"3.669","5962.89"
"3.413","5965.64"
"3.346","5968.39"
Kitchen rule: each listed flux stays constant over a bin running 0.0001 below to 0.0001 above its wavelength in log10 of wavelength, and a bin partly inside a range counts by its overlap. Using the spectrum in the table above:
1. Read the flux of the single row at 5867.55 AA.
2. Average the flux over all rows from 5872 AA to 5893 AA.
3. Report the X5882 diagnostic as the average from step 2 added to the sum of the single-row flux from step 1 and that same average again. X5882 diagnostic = 10.5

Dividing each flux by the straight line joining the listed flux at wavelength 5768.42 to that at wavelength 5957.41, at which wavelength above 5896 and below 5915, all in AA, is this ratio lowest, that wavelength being 5897.35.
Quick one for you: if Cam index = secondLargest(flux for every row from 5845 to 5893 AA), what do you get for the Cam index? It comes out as 3.816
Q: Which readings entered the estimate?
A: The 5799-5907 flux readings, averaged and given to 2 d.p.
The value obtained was 3.58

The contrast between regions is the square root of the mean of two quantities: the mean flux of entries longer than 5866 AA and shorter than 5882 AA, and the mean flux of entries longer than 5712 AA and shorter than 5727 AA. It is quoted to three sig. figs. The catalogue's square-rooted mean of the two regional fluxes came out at 1.90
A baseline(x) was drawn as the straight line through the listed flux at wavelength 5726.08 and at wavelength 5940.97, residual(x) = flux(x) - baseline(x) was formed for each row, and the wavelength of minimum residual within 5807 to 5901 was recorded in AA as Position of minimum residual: 5886.50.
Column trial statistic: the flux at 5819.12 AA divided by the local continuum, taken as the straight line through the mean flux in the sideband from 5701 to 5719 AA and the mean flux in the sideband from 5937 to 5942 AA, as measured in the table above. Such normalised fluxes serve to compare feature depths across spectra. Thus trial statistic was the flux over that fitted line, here 1.03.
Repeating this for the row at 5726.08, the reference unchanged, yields 1.14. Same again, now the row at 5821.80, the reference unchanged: 1.01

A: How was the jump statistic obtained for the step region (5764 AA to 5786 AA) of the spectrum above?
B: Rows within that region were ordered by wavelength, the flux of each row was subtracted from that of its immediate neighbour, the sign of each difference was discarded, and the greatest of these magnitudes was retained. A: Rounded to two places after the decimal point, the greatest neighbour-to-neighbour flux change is 0.31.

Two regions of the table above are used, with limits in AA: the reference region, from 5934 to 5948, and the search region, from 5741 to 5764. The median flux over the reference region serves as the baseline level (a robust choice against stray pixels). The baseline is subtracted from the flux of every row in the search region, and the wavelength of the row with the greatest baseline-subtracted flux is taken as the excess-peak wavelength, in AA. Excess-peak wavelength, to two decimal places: 5747.21 AA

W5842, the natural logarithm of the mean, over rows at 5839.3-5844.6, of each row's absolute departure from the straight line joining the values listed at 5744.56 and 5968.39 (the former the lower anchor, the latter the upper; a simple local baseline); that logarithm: -2.05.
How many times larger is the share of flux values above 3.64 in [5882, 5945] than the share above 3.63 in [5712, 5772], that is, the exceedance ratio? 0.64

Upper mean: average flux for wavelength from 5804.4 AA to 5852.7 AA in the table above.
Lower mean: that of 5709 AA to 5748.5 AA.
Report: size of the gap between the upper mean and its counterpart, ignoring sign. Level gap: 0.08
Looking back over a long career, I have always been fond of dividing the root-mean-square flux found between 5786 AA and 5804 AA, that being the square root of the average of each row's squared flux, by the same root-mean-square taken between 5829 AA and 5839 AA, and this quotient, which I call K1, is 0.96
